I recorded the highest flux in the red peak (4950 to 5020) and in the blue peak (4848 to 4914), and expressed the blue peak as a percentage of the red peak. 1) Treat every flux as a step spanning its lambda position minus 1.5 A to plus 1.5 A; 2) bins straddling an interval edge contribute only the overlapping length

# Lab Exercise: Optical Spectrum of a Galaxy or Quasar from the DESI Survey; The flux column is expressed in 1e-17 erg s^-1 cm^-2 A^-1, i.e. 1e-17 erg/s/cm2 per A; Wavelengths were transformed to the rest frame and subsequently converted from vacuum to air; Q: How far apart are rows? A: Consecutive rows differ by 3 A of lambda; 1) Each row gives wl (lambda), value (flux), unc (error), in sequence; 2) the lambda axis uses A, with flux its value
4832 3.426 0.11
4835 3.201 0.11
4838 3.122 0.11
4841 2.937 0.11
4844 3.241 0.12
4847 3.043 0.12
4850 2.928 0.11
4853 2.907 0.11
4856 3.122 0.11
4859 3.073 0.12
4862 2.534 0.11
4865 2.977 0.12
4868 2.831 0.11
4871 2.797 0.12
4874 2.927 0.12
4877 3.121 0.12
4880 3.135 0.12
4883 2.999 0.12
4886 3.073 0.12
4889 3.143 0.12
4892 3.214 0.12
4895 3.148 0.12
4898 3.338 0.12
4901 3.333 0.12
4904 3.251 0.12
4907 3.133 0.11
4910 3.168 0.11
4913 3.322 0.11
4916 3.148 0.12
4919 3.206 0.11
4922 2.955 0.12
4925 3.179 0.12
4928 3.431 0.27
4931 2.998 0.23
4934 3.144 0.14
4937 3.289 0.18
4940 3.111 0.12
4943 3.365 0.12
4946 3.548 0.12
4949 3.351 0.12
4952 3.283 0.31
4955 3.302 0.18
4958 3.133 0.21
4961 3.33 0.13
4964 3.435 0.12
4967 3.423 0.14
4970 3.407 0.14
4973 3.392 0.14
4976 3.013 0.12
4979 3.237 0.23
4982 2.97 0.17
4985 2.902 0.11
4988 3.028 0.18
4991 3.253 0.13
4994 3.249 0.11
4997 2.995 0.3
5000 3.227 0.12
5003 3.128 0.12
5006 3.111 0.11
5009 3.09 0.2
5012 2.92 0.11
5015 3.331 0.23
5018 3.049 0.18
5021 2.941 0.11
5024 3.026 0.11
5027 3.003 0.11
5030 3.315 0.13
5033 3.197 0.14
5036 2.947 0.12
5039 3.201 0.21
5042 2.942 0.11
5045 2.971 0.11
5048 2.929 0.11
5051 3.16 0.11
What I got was 97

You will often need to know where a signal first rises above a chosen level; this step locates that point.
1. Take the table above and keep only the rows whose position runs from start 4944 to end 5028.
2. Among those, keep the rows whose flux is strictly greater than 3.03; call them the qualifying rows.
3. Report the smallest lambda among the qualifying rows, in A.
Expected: 4946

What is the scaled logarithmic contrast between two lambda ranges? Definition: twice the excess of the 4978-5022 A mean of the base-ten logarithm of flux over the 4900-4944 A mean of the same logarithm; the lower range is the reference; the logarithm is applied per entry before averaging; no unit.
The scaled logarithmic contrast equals -0.03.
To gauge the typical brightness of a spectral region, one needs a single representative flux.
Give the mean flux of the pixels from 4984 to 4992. 3.06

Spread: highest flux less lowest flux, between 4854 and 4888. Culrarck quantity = 0.60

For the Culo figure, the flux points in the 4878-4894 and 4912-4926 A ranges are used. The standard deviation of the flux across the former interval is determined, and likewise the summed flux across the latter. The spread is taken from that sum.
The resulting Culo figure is 15.7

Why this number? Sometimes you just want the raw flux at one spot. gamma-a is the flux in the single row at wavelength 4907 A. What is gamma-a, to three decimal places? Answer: 3.133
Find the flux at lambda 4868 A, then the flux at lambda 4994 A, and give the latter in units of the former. 1.15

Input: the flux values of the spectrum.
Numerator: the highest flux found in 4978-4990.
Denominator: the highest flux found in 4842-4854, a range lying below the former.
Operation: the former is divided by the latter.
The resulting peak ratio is 1.00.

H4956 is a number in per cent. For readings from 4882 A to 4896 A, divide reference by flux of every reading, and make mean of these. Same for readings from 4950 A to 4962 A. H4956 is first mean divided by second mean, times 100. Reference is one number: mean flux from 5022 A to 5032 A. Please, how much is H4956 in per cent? 105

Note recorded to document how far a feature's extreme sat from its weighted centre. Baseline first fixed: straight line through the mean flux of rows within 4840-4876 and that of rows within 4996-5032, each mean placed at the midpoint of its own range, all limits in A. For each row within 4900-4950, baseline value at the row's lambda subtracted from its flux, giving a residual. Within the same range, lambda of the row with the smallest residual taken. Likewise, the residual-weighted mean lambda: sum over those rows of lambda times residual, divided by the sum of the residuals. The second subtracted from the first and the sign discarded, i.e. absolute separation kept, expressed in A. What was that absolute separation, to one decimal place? 4.6 A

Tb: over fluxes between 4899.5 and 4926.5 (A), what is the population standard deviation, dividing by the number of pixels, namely 0.11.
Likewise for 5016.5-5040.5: 0.13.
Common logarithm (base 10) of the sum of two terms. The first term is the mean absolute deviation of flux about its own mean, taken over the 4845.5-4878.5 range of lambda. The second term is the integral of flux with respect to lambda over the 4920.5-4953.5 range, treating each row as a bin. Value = 2.03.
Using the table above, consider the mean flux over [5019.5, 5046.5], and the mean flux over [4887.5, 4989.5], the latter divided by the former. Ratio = 1.05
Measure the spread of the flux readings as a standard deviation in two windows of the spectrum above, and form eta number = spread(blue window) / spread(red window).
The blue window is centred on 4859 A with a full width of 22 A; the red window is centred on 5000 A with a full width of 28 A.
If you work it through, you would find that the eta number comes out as 1.6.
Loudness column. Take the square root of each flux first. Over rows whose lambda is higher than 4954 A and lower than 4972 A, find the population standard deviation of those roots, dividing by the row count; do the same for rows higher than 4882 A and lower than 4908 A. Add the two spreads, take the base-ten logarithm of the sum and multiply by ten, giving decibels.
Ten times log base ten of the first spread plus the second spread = -12.3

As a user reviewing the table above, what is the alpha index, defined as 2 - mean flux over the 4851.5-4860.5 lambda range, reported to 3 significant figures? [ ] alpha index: -1.03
